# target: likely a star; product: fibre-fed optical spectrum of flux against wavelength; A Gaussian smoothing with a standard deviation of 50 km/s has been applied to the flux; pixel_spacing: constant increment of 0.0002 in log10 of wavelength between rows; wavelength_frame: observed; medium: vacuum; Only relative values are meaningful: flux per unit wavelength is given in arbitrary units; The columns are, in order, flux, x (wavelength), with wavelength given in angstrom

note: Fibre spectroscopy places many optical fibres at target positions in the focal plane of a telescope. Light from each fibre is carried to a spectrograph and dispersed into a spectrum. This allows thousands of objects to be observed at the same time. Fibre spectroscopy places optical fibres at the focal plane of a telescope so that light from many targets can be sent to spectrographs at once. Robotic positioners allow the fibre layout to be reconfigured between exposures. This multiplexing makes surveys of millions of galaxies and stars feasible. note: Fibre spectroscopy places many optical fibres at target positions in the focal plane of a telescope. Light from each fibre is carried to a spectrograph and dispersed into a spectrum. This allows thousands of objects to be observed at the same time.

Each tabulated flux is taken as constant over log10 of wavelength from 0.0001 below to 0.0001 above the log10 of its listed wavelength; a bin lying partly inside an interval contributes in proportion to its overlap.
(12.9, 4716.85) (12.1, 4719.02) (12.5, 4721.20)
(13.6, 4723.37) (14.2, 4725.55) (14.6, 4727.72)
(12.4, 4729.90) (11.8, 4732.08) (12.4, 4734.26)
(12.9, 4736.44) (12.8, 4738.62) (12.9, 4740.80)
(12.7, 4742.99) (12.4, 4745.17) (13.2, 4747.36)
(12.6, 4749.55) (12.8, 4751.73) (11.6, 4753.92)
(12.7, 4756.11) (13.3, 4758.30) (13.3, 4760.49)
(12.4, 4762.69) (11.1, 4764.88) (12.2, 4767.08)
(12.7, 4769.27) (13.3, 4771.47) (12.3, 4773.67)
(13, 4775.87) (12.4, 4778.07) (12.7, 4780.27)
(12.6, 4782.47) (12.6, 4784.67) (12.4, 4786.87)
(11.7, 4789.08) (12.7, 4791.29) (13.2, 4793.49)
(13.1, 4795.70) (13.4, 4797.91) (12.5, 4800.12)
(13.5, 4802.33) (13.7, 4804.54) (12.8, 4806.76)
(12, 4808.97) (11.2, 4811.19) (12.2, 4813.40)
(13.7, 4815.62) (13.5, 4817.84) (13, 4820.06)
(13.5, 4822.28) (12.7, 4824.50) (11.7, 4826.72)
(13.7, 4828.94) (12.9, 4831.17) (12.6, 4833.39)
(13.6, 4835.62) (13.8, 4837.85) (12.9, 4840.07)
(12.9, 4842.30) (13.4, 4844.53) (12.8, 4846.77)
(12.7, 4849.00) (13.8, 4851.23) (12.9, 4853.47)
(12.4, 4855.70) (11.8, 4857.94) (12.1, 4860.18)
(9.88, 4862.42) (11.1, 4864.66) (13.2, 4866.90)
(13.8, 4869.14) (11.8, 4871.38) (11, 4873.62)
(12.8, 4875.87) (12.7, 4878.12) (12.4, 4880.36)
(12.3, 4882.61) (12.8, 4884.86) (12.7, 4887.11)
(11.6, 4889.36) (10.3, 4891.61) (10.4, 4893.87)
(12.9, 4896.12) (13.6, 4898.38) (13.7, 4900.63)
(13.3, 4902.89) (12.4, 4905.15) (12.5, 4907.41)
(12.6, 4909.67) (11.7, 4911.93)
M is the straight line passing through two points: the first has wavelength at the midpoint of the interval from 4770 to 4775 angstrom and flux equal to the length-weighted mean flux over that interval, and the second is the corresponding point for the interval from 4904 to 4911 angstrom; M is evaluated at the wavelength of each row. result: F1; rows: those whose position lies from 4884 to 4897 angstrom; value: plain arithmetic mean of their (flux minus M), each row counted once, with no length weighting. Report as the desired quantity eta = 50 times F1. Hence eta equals -37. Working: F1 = -0.7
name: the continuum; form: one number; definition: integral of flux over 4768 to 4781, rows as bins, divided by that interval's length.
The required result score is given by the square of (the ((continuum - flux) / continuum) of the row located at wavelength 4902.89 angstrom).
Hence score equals 0.0020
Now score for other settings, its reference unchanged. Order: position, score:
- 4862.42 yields 0.0500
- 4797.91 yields 0.0028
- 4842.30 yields 0.0002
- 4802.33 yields 0.0037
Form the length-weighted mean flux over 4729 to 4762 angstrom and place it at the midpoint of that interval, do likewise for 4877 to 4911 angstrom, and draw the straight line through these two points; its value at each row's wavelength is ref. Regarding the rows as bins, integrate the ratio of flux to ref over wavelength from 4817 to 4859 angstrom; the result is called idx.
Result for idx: 43.6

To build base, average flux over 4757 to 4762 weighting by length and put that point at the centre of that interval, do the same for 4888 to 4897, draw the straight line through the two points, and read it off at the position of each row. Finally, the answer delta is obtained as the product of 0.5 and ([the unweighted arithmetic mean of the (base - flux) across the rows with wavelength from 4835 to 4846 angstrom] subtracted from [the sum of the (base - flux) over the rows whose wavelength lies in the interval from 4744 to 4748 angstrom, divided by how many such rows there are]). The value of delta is 0.9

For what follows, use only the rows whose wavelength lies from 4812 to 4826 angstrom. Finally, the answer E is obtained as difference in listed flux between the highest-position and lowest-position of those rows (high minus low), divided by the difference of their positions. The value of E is 0.05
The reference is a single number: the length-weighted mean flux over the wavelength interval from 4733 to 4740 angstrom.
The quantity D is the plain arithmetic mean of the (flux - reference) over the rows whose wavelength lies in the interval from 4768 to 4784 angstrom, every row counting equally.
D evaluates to 0.02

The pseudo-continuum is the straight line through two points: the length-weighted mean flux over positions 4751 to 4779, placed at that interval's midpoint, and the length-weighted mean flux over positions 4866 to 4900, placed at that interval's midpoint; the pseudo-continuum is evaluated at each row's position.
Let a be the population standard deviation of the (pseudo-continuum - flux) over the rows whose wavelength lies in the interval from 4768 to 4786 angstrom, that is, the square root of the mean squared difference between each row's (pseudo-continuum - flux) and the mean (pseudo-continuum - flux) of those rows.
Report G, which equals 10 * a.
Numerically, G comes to 3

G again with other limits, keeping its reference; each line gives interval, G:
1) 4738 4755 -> 4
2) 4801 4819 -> 9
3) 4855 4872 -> 11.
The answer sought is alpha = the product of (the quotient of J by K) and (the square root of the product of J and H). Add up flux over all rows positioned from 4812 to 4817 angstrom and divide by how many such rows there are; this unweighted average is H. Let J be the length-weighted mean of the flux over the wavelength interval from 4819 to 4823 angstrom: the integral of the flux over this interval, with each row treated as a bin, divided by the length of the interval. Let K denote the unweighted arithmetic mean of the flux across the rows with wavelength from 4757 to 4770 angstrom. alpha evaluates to 13.9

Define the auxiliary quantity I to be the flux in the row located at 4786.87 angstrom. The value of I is 12.4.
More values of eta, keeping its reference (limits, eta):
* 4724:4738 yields 9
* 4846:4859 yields 6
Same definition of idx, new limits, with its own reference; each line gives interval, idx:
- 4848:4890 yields 41.5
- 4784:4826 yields 42.8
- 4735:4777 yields 42.0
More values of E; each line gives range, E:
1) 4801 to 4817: 0.02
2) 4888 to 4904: 0.13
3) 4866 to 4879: -0.04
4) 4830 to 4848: -0.01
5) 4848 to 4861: -0.05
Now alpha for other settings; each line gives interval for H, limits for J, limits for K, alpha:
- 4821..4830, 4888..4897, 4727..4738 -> 10.6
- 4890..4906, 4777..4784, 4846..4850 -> 12.3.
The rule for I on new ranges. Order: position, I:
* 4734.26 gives 12.4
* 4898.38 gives 13.6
